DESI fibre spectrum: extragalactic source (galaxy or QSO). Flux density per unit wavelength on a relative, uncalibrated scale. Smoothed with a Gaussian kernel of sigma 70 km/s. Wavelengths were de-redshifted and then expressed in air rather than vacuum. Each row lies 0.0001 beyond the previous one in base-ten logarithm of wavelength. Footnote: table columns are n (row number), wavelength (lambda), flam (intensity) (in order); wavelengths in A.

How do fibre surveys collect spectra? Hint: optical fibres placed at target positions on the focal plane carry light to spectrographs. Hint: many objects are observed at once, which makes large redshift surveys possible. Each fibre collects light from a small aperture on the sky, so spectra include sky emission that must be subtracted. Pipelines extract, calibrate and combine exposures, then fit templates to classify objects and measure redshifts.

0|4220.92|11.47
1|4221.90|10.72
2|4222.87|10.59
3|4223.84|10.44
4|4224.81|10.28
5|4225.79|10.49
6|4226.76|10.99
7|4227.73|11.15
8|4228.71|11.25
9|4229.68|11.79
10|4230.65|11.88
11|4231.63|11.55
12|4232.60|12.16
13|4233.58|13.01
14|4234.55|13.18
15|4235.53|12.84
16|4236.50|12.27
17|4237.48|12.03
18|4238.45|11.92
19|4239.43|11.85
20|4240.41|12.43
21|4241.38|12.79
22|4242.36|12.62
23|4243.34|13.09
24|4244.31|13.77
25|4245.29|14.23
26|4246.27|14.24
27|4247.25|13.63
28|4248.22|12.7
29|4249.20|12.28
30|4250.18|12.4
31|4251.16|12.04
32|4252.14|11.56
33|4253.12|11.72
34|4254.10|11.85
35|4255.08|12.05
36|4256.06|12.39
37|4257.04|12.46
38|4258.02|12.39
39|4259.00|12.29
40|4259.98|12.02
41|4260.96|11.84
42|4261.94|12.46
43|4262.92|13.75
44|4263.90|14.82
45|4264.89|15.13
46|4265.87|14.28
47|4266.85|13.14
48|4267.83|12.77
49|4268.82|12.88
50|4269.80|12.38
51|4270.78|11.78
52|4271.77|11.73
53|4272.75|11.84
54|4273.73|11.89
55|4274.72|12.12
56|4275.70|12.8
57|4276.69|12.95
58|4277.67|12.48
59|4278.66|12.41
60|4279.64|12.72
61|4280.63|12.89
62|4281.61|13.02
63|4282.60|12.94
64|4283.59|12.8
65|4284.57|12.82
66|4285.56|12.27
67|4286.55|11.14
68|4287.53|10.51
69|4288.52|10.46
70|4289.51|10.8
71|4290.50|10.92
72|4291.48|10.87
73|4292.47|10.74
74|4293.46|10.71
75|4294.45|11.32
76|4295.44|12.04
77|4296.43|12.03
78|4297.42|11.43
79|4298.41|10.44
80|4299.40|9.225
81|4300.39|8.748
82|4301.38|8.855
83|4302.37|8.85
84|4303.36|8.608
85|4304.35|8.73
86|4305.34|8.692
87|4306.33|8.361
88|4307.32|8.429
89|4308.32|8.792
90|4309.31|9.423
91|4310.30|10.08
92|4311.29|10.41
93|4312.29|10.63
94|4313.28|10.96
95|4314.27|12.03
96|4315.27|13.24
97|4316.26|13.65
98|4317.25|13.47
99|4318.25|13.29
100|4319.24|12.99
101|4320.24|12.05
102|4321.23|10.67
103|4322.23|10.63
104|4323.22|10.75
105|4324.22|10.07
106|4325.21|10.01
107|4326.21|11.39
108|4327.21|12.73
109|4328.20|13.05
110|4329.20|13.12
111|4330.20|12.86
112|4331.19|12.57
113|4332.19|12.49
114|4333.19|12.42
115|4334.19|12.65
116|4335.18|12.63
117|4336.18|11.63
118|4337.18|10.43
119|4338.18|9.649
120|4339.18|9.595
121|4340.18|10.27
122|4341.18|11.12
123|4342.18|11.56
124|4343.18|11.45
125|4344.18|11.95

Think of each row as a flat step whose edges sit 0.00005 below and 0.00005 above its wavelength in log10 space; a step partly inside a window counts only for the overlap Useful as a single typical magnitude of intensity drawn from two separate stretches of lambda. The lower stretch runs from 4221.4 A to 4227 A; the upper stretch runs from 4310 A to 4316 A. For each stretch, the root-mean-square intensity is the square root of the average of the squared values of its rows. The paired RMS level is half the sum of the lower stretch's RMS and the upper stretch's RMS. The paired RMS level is 10.9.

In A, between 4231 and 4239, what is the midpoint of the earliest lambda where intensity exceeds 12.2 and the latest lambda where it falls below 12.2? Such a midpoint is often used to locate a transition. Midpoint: 4236.0 A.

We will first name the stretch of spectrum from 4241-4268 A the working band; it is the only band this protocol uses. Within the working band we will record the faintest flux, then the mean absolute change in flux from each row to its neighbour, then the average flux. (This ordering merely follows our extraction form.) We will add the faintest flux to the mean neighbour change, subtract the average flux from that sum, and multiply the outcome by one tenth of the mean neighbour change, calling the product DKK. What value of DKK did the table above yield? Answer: -0.04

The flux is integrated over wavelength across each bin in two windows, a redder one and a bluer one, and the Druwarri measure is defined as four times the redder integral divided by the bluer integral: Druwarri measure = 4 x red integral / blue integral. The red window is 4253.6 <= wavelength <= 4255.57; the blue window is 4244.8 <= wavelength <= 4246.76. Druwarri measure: 3.4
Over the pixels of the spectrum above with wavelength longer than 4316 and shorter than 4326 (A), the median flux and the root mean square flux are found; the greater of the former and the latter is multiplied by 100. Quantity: 1184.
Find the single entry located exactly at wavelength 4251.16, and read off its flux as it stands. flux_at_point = 12.04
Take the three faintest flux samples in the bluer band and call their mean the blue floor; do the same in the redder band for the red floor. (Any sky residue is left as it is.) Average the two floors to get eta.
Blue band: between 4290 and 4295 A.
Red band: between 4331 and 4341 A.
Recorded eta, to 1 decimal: 10.3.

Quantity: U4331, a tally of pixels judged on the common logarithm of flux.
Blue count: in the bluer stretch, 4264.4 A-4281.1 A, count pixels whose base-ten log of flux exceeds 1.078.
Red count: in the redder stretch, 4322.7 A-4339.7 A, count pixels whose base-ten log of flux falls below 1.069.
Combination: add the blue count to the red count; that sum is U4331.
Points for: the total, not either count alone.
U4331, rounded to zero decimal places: 21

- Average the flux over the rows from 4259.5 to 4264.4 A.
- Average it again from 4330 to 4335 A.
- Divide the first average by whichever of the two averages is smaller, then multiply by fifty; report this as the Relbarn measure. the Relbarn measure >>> 51.5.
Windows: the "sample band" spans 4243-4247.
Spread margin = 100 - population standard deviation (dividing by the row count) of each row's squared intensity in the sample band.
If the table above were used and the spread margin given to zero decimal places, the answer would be 87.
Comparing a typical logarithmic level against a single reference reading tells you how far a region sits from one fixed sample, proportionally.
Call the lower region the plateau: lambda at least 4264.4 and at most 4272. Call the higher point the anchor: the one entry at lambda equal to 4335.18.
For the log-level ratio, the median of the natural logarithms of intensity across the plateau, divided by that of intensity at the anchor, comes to 1.01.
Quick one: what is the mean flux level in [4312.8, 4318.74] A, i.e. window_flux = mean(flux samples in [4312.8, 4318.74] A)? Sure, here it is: 12.8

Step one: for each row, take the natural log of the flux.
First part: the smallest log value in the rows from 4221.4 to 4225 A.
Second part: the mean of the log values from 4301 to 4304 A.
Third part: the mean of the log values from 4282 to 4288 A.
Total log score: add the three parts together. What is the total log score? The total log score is 6.99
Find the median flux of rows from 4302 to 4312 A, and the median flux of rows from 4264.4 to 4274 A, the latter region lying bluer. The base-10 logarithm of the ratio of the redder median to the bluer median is -0.16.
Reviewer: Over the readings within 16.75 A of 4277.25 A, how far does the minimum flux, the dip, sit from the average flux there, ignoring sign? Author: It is 1.9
